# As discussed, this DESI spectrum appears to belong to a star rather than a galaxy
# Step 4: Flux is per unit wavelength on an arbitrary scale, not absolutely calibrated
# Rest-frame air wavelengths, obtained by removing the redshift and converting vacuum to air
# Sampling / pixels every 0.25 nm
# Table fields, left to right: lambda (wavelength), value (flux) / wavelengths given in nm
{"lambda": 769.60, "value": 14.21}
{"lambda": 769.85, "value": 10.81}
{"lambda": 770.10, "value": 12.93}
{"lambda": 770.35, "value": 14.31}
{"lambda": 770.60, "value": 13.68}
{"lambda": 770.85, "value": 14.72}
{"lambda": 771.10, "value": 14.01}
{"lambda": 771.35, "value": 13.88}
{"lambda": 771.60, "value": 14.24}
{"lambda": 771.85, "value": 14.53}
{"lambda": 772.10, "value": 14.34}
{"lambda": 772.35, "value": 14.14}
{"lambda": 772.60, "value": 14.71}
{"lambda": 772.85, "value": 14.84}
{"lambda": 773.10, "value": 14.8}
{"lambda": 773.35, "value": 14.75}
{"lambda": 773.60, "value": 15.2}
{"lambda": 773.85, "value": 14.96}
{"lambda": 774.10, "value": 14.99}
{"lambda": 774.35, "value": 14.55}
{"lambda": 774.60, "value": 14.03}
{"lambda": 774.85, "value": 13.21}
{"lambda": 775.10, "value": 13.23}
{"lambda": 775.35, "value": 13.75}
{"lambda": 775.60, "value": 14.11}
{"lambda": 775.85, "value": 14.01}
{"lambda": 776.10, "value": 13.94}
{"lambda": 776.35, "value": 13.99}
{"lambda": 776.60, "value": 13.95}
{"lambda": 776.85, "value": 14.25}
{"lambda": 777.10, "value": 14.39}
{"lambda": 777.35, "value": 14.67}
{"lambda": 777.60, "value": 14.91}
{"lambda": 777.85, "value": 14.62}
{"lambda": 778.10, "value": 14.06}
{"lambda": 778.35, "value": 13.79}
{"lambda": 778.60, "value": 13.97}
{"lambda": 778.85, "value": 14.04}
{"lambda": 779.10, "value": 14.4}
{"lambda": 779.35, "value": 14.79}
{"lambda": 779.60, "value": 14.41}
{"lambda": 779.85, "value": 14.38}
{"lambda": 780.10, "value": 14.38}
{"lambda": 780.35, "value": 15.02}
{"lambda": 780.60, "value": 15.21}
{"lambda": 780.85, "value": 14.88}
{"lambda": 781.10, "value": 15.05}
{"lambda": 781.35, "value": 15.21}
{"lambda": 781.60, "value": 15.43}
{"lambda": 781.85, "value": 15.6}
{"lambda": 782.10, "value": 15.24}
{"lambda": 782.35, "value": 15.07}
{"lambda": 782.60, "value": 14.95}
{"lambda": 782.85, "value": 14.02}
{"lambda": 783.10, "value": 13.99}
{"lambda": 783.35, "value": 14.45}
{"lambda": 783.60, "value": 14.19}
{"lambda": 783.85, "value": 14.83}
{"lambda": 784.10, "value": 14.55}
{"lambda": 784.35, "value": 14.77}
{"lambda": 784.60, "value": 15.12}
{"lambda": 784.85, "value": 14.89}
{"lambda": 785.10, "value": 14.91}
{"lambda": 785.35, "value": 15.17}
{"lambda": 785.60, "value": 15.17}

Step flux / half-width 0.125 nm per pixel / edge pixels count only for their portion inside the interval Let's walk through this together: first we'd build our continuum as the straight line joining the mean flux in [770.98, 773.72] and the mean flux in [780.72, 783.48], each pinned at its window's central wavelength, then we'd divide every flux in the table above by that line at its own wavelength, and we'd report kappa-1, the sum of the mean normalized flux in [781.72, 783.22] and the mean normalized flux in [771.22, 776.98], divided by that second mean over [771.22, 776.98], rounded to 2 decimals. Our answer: 2.01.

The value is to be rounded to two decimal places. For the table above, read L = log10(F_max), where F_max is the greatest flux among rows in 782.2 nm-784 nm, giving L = 1.18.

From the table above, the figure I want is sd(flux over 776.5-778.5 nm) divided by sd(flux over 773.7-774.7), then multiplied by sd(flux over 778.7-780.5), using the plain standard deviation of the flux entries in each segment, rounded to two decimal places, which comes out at 0.28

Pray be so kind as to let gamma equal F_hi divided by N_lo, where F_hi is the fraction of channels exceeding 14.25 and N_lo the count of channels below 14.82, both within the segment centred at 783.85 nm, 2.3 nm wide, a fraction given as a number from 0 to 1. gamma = 0.11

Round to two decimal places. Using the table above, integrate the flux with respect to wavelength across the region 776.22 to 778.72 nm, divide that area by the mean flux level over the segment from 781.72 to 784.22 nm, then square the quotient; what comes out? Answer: 5.89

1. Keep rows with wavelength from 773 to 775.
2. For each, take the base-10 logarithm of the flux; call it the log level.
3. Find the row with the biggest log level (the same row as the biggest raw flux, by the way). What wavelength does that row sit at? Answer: 773.60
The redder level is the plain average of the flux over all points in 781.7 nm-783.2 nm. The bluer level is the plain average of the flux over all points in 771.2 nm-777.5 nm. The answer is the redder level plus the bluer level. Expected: 29.1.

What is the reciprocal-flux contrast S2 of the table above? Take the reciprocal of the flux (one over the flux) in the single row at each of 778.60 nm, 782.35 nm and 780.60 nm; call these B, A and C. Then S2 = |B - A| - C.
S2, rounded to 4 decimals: -0.0605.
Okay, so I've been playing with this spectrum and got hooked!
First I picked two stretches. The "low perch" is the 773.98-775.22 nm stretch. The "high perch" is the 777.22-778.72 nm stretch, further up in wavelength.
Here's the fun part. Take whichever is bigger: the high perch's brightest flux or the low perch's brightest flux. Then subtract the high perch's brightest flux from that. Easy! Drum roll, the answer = 0.080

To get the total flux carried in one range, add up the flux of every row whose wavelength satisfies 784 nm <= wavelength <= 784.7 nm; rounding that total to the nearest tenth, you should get 44.4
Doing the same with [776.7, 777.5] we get 43.3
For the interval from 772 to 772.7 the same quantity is 43.2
